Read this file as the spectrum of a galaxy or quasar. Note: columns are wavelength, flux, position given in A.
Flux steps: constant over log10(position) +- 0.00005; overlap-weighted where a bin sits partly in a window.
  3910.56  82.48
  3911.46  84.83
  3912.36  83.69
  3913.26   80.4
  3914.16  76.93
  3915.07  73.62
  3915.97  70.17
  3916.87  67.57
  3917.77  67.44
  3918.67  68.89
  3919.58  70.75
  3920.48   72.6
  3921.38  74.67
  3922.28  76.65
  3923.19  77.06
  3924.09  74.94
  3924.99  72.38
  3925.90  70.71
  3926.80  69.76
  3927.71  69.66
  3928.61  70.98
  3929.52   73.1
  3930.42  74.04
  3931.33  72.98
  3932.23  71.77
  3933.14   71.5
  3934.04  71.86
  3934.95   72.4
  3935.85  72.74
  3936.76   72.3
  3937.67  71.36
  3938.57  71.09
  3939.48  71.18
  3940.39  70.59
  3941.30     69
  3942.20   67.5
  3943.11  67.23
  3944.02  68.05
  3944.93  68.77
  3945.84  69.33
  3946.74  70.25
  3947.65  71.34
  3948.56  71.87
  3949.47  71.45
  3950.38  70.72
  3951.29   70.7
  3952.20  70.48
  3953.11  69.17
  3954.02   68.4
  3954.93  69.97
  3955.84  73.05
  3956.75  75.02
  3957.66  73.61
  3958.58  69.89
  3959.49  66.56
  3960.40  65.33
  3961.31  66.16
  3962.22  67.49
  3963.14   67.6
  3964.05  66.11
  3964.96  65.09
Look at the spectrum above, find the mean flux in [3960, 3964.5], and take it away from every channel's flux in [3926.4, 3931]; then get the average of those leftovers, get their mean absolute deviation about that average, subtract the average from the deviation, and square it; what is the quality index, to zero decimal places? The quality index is 11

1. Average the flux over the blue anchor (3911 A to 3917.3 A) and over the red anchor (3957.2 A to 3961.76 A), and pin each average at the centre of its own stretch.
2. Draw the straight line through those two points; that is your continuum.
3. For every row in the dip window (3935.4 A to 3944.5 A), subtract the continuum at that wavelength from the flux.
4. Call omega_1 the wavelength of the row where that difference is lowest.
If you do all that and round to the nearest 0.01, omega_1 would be 3943.11 A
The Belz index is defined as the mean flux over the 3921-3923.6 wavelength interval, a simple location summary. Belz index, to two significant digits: 76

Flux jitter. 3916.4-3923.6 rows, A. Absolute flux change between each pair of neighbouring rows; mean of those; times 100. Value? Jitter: 139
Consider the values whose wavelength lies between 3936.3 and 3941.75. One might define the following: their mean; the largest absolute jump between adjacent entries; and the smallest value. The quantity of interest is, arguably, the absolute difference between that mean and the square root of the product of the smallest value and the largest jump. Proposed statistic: 60.4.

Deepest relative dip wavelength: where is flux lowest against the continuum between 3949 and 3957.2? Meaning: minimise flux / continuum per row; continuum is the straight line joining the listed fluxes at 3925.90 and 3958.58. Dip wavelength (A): 3954.02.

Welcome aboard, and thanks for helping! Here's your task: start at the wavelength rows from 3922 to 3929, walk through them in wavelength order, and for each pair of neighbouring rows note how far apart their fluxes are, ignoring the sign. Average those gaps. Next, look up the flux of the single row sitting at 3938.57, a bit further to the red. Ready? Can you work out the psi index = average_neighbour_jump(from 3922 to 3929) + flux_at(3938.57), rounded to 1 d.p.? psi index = 72.4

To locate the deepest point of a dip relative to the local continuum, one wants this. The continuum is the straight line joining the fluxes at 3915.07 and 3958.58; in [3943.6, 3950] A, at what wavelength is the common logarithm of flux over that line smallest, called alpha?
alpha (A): 3944.02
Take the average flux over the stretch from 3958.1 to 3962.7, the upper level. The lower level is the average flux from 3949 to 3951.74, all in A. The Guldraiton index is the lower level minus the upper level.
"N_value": 3.9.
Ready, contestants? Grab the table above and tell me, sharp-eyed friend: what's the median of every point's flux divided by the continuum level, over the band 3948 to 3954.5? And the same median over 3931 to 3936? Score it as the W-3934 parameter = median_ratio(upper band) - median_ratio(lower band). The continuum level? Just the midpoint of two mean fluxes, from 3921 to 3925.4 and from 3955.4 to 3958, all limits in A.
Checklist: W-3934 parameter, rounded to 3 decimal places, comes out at -0.019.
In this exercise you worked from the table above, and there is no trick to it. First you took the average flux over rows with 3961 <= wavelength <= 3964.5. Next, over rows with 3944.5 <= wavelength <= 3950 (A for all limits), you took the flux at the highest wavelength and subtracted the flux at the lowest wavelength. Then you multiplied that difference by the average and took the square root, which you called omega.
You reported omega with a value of 13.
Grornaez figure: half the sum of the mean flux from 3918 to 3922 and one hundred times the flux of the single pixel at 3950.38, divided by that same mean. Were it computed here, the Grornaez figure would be 49.8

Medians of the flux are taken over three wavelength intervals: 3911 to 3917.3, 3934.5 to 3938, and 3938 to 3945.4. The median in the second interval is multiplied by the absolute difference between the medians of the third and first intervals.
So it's 582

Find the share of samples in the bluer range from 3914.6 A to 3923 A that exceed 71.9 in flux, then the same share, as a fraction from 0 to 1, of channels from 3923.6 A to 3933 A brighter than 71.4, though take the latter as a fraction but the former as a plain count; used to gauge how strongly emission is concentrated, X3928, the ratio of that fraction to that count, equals 0.15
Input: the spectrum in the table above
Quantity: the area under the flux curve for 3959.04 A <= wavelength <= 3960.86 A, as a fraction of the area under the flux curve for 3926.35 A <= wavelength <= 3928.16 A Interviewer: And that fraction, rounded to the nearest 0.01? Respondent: 0.95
